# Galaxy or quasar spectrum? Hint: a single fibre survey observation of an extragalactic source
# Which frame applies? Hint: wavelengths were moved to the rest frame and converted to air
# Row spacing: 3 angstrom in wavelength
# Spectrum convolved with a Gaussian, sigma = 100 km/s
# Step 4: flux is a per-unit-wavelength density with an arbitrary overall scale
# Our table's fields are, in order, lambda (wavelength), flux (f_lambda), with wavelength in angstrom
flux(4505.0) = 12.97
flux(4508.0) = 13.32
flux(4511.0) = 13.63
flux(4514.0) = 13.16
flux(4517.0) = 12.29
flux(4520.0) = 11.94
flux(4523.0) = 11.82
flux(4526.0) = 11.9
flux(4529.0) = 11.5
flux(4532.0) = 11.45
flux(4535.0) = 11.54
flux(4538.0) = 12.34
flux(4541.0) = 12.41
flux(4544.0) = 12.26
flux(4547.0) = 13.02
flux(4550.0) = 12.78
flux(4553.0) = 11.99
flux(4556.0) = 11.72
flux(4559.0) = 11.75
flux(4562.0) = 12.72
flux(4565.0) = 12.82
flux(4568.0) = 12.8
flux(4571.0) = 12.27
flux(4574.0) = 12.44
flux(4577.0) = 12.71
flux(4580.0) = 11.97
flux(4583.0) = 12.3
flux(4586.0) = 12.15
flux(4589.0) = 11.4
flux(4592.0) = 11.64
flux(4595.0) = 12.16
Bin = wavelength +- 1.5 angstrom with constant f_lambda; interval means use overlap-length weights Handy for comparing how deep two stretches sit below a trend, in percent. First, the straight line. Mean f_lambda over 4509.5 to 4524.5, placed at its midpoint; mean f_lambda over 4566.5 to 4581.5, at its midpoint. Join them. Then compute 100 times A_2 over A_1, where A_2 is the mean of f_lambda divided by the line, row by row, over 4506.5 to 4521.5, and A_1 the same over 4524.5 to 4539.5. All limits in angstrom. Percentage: 109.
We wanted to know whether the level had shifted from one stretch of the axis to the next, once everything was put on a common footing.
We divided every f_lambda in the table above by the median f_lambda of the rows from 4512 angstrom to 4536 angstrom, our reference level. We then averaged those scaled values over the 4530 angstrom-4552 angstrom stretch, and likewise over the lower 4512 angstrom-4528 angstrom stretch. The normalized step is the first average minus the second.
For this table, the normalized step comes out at 0.00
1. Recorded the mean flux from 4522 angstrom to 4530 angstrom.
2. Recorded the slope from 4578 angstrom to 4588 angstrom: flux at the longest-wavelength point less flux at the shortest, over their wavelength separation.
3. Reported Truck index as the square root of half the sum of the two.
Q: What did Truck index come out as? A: 2.43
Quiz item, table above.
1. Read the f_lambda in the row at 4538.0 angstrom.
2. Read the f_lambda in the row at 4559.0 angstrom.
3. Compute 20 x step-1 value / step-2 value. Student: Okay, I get 21.0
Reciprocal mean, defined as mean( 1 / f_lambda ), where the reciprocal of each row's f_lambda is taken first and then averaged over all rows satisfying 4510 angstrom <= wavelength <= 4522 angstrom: 0.079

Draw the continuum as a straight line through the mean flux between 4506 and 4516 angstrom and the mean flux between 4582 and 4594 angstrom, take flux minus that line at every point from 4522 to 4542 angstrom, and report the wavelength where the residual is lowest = 4529.0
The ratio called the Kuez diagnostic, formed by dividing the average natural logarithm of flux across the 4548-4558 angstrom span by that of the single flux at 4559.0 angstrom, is 1.014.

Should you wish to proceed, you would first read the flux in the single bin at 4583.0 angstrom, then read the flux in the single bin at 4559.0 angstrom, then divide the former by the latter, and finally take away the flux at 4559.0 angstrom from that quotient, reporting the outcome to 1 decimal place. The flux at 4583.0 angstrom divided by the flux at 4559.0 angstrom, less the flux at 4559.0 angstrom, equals -10.7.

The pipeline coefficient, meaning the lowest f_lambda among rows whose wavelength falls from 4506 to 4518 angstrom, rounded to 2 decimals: 12.29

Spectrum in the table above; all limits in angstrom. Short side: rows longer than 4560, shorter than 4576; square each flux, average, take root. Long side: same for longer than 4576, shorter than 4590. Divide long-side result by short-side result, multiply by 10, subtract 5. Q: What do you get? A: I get 4.6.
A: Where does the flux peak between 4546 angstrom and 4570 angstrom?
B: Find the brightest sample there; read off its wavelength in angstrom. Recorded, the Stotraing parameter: 4547.0 angstrom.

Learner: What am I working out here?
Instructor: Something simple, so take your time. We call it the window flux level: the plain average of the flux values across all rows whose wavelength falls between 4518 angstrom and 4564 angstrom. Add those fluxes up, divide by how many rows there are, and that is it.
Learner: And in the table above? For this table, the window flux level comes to 12.1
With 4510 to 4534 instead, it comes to 12.2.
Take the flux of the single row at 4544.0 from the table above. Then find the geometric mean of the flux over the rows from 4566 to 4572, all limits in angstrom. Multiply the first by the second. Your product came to 154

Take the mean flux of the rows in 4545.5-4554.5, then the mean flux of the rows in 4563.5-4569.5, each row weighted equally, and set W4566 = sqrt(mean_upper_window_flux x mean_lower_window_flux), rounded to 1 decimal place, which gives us 12.7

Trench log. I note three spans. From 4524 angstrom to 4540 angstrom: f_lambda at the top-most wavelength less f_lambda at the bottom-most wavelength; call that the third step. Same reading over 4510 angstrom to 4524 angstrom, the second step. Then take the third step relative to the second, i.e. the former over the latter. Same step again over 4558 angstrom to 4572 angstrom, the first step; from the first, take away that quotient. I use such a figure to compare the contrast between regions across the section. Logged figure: 0.8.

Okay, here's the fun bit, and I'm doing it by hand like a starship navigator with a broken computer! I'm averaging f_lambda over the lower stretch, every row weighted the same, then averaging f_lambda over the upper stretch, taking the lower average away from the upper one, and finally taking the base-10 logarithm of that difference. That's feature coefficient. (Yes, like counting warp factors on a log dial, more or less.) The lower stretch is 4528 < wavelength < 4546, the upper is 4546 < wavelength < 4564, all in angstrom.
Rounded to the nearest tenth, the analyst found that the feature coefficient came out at -0.4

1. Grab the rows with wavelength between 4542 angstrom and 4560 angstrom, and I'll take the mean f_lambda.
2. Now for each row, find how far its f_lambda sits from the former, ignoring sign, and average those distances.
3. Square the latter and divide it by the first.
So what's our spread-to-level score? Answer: 0.015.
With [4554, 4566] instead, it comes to 0.022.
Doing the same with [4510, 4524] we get 0.035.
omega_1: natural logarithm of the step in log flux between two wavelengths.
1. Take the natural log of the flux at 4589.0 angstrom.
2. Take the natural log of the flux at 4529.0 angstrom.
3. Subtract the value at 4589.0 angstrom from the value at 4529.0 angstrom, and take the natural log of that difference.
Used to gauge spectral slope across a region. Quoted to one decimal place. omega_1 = -4.7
